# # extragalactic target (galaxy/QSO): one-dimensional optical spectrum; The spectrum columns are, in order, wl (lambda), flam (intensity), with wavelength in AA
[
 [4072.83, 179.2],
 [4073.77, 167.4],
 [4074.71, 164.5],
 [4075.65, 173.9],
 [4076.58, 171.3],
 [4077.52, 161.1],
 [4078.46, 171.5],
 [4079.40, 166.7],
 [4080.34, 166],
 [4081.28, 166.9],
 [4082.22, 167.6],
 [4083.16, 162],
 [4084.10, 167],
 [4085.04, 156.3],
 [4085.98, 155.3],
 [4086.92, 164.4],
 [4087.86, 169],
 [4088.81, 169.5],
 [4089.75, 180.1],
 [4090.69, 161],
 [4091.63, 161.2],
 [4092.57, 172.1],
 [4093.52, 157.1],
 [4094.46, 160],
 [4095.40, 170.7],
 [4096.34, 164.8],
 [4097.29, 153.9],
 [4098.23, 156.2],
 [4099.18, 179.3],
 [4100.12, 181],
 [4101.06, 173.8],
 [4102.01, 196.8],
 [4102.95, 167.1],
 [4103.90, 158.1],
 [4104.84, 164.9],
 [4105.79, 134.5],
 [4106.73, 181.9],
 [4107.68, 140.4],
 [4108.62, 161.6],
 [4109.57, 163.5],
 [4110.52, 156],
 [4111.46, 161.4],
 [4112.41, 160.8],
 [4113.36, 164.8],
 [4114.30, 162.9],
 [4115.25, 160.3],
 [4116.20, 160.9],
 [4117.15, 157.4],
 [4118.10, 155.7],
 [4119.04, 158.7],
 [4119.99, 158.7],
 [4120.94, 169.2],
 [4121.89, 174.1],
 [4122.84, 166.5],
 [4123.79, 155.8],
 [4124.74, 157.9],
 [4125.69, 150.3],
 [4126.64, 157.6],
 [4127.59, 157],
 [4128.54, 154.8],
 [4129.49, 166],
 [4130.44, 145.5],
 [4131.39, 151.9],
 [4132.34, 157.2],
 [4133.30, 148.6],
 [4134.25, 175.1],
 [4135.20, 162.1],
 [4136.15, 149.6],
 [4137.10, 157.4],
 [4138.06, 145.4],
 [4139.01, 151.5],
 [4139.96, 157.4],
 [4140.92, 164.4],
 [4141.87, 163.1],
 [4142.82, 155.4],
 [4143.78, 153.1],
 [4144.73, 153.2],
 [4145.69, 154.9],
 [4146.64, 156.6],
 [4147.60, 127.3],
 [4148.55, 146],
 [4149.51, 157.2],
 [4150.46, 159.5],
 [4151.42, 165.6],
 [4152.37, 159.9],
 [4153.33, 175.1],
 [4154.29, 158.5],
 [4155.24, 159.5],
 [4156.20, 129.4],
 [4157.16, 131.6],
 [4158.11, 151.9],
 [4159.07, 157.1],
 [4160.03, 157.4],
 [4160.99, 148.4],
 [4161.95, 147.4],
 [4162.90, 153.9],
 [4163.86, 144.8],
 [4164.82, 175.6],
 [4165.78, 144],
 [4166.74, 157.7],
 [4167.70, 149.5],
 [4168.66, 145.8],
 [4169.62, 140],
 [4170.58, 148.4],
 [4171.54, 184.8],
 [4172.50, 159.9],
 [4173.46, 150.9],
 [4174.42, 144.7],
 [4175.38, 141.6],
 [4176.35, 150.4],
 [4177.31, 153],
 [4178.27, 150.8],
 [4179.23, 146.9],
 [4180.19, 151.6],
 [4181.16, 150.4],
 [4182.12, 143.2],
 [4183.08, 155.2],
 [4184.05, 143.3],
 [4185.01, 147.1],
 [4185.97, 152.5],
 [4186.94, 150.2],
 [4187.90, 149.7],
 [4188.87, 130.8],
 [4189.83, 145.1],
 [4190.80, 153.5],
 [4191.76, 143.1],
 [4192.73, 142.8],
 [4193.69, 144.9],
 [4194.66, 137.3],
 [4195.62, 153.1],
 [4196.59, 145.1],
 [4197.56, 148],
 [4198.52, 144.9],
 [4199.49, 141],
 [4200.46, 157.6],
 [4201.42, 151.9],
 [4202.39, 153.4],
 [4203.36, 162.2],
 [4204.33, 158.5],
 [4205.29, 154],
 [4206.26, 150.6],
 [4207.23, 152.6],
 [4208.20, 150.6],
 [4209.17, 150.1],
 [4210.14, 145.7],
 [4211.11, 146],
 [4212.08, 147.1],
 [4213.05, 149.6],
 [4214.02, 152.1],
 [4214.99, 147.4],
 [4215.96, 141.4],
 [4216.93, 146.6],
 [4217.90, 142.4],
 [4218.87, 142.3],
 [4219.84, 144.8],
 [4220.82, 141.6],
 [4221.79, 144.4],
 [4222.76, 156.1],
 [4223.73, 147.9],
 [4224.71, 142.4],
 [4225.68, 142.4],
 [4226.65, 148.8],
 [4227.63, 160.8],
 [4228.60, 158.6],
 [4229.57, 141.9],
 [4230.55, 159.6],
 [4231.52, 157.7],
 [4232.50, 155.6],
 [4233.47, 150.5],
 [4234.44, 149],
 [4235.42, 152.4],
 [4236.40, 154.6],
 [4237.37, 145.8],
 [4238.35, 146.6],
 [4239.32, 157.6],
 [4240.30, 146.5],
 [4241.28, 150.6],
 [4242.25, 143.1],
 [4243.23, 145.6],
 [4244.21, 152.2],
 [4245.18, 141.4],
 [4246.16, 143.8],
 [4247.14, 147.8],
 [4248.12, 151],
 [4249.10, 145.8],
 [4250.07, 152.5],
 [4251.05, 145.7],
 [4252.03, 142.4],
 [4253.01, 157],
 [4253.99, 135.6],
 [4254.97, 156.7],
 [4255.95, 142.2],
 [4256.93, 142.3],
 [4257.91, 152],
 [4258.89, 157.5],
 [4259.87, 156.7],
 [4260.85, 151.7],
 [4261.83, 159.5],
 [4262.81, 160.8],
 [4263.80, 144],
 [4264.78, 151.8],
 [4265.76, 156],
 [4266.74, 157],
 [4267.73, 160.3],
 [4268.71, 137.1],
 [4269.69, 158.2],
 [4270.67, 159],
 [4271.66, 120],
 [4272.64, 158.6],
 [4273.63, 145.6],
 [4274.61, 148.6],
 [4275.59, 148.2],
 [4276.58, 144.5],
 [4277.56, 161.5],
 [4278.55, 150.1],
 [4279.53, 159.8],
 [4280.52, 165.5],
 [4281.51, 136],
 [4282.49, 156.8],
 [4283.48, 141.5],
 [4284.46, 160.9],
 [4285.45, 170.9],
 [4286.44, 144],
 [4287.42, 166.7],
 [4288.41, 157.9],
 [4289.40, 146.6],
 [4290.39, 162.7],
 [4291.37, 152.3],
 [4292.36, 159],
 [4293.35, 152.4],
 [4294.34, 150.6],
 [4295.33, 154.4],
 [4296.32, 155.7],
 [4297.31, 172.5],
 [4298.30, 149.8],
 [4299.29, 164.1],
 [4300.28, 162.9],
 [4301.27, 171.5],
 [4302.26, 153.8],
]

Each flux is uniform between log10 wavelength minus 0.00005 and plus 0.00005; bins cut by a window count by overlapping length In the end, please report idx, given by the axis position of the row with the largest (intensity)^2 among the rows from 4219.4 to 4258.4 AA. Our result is 4227.63 AA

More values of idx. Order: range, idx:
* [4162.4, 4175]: 4171.54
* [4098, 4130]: 4102.01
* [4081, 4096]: 4089.75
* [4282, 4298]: 4297.31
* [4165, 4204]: 4171.54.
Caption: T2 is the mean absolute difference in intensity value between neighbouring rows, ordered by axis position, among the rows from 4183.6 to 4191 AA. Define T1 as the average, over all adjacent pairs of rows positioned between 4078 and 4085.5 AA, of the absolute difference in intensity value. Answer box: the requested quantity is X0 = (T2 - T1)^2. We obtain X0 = 13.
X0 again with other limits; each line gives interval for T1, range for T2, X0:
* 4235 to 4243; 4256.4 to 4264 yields 0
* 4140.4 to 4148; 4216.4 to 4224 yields 3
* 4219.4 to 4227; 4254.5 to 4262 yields 1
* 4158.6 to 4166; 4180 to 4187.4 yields 40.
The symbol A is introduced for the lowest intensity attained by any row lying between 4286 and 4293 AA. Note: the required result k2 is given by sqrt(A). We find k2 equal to 12.0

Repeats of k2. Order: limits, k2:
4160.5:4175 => 11.8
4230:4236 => 12.2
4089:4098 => 12.4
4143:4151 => 11.3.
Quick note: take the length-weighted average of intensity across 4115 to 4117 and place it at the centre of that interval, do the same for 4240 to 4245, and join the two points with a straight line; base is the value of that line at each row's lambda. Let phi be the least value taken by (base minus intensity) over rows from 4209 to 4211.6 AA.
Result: 1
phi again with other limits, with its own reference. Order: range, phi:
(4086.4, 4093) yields -18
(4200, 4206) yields -11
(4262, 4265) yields -15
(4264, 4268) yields -15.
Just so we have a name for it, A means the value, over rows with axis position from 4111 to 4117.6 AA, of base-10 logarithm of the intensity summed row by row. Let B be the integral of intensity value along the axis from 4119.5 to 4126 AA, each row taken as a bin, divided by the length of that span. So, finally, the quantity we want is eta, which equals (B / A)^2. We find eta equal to 110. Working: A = 15.5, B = 162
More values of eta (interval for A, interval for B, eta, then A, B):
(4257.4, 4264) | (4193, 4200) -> 89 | 15.3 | 145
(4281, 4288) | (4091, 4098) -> 113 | 15.3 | 163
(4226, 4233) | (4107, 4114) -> 108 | 15.3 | 159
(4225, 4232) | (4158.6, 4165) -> 101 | 15.3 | 154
